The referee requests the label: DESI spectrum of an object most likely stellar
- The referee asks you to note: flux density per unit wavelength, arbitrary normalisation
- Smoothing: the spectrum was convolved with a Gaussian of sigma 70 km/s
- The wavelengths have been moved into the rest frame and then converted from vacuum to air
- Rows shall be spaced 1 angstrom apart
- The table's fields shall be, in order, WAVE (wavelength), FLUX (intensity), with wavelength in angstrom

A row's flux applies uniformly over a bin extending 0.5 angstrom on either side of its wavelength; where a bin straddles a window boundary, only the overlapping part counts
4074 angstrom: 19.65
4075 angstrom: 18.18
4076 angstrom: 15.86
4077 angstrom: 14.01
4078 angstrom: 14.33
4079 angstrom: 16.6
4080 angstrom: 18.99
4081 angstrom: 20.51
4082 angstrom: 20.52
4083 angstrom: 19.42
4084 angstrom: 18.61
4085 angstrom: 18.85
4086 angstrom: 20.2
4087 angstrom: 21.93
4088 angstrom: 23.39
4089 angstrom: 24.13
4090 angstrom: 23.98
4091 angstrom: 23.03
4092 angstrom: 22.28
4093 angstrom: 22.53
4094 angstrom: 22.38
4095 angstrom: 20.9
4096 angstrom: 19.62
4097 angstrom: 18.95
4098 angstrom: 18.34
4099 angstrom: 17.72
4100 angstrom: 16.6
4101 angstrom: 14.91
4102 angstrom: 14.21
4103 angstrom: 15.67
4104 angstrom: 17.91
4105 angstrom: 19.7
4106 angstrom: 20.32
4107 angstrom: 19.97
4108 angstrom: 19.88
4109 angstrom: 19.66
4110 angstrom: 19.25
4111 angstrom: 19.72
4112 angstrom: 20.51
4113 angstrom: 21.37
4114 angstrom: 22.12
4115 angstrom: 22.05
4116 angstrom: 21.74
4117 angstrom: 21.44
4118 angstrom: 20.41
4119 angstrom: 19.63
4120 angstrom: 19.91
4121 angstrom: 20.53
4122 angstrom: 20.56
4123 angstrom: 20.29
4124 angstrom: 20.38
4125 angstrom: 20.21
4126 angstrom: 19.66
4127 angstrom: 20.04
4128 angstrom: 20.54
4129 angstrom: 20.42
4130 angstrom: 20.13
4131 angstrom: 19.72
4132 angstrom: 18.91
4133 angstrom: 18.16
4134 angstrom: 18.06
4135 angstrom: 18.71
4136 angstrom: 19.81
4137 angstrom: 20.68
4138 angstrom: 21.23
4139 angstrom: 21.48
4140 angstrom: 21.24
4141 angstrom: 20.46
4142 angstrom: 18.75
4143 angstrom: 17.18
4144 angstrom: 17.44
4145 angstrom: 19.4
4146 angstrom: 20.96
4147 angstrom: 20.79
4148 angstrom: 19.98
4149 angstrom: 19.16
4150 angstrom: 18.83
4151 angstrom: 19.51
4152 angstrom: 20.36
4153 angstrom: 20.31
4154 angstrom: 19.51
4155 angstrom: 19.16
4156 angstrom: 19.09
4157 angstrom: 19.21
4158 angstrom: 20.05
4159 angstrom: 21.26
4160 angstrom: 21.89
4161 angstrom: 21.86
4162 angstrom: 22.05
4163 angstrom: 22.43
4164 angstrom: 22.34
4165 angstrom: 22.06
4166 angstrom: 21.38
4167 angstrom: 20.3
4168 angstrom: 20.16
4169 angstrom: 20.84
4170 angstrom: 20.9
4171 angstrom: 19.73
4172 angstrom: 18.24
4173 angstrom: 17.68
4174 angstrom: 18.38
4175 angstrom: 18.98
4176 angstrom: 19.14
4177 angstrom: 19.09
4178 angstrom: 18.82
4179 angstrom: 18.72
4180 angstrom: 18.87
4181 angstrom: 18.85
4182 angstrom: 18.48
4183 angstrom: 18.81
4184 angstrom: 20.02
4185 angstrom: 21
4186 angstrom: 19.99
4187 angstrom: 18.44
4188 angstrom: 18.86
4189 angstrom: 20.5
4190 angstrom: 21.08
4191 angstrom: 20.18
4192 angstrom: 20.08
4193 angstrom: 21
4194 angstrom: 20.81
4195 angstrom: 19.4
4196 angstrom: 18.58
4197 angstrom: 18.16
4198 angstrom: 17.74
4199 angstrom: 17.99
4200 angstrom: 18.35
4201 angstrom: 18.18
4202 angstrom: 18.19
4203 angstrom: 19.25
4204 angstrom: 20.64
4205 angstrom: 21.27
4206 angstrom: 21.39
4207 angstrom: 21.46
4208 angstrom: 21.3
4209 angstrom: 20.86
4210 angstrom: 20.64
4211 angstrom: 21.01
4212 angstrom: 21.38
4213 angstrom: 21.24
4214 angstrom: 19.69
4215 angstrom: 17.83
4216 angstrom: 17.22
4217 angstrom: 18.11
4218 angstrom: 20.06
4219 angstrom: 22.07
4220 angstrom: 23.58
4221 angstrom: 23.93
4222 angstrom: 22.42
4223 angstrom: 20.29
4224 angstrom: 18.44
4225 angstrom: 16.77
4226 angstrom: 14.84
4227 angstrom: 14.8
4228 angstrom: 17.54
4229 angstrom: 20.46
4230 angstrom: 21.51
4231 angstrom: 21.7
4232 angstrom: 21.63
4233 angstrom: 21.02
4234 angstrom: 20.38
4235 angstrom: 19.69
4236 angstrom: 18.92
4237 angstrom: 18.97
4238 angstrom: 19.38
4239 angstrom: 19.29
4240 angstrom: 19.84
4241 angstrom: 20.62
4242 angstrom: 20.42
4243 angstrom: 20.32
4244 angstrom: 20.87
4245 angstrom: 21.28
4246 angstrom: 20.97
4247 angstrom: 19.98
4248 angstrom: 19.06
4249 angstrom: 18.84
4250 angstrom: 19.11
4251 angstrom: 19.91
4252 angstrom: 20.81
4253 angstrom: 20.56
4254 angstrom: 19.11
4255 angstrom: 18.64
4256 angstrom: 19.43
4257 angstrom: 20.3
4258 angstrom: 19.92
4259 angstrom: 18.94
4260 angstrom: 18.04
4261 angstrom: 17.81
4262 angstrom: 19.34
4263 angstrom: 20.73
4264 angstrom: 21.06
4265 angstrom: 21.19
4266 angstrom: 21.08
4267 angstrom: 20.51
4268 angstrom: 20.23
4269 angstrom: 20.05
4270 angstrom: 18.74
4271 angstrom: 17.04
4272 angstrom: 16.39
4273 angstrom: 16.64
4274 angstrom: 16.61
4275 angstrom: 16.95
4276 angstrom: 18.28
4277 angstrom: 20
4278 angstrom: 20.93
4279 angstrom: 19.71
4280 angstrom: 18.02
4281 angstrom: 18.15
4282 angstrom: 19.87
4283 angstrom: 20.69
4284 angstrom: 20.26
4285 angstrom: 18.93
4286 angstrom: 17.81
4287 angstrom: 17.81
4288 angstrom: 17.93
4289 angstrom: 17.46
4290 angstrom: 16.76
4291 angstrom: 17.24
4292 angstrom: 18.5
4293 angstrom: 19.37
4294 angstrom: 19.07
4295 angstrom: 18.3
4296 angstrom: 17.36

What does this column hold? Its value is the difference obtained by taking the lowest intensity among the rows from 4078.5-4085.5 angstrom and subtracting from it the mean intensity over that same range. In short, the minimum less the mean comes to -2.5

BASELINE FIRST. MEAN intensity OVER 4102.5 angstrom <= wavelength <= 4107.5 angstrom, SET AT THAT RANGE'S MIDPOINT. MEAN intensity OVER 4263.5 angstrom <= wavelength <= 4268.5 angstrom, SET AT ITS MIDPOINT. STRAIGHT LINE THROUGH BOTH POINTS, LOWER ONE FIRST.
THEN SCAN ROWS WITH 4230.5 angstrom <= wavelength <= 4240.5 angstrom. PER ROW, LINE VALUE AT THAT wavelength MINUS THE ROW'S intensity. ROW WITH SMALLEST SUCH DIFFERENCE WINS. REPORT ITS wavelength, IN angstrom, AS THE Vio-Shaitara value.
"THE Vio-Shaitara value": 4231 angstrom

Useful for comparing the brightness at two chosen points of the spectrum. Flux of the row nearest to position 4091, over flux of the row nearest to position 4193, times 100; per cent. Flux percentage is 110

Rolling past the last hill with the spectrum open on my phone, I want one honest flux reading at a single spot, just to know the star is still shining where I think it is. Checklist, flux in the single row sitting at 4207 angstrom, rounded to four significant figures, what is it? 21.46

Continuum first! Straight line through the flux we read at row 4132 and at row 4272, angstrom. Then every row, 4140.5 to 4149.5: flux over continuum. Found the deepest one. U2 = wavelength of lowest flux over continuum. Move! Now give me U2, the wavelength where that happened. 4143 angstrom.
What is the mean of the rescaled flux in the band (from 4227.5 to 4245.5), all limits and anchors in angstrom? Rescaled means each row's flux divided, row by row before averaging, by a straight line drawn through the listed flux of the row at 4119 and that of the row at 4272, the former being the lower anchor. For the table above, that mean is 1.18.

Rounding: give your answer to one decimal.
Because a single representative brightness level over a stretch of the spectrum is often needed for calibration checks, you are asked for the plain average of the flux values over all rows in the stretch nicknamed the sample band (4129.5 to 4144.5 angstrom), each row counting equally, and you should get 19.5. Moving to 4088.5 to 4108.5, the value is 19.7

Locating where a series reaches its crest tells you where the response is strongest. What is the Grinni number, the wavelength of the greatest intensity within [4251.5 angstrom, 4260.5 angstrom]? 4252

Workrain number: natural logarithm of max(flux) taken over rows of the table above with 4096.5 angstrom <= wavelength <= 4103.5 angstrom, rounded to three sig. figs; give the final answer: 2.94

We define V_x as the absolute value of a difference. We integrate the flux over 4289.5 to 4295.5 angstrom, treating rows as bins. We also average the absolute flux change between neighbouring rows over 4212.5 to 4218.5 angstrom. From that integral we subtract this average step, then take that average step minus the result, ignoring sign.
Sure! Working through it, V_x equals 106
